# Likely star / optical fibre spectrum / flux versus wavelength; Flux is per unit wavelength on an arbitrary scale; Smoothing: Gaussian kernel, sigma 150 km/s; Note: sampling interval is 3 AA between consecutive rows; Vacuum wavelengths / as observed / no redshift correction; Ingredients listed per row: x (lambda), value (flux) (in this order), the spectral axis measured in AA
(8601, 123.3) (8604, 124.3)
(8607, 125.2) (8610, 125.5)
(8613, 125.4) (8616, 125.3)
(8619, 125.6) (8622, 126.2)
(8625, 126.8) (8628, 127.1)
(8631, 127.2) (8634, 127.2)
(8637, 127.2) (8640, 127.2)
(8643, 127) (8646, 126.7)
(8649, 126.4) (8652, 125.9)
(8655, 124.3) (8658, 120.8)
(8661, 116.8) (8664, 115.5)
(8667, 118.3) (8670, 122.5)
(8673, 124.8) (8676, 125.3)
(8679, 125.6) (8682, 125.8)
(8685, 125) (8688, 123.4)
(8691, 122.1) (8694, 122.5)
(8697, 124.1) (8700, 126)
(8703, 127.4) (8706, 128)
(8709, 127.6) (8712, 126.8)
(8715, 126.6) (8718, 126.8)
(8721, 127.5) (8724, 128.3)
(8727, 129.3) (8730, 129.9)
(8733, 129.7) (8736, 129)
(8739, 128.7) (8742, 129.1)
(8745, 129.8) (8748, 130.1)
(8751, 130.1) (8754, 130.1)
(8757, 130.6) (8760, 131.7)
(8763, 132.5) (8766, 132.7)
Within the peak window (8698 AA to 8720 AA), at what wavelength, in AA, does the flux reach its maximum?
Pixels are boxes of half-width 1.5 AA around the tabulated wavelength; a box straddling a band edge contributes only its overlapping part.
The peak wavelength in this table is 8706 AA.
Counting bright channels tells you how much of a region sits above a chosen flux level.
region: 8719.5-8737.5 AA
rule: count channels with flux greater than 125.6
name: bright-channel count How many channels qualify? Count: 6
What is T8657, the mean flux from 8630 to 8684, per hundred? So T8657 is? 1.241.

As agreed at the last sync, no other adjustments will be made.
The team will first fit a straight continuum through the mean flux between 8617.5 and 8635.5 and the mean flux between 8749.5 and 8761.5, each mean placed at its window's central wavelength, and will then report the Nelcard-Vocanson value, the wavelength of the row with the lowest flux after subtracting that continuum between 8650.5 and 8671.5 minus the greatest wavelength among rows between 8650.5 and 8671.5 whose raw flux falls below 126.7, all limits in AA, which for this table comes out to -6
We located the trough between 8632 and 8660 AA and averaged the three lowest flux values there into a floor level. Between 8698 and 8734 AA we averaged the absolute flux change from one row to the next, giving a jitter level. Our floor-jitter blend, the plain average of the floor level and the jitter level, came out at 62.1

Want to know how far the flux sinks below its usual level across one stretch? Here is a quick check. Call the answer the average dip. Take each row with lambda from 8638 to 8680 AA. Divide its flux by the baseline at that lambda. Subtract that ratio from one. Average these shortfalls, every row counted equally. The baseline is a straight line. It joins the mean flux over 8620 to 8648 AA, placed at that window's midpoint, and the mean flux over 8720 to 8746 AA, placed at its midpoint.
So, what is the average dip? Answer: 0.032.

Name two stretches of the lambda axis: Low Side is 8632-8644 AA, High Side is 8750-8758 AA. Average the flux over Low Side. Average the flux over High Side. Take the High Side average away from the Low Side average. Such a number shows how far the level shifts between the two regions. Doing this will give -3.1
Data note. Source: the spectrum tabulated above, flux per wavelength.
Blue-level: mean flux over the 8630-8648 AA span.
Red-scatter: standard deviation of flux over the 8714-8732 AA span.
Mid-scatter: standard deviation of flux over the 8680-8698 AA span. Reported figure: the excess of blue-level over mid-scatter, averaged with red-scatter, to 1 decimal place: 63.5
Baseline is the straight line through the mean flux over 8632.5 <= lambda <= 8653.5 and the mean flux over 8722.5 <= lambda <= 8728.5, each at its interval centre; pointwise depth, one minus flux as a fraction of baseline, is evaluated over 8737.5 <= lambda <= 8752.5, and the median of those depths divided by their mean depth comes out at 1.8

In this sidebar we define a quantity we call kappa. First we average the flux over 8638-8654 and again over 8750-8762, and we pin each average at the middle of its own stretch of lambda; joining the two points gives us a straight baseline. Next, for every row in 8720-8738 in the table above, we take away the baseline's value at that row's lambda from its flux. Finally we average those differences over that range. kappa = -0.7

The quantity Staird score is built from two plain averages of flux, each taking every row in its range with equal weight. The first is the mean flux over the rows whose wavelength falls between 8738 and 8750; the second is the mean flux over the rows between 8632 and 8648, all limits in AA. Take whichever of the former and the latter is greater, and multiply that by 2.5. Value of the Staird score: 324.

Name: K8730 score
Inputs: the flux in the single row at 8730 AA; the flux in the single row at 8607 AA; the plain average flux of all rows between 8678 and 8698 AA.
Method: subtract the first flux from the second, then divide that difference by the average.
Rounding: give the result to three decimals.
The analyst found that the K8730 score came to -0.038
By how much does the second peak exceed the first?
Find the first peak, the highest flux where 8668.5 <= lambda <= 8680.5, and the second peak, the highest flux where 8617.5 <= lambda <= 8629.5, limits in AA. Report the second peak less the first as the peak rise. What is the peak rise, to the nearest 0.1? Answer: 1.5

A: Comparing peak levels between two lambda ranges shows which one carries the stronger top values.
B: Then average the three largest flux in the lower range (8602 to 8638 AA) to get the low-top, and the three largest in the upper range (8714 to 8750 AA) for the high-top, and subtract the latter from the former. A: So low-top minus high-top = -2.7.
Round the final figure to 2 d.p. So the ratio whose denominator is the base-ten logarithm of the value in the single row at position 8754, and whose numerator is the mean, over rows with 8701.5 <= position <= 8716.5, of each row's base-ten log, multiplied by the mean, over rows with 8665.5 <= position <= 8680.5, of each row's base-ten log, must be 2.08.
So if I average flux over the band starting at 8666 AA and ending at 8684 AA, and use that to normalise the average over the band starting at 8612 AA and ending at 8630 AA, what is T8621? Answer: 1.02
